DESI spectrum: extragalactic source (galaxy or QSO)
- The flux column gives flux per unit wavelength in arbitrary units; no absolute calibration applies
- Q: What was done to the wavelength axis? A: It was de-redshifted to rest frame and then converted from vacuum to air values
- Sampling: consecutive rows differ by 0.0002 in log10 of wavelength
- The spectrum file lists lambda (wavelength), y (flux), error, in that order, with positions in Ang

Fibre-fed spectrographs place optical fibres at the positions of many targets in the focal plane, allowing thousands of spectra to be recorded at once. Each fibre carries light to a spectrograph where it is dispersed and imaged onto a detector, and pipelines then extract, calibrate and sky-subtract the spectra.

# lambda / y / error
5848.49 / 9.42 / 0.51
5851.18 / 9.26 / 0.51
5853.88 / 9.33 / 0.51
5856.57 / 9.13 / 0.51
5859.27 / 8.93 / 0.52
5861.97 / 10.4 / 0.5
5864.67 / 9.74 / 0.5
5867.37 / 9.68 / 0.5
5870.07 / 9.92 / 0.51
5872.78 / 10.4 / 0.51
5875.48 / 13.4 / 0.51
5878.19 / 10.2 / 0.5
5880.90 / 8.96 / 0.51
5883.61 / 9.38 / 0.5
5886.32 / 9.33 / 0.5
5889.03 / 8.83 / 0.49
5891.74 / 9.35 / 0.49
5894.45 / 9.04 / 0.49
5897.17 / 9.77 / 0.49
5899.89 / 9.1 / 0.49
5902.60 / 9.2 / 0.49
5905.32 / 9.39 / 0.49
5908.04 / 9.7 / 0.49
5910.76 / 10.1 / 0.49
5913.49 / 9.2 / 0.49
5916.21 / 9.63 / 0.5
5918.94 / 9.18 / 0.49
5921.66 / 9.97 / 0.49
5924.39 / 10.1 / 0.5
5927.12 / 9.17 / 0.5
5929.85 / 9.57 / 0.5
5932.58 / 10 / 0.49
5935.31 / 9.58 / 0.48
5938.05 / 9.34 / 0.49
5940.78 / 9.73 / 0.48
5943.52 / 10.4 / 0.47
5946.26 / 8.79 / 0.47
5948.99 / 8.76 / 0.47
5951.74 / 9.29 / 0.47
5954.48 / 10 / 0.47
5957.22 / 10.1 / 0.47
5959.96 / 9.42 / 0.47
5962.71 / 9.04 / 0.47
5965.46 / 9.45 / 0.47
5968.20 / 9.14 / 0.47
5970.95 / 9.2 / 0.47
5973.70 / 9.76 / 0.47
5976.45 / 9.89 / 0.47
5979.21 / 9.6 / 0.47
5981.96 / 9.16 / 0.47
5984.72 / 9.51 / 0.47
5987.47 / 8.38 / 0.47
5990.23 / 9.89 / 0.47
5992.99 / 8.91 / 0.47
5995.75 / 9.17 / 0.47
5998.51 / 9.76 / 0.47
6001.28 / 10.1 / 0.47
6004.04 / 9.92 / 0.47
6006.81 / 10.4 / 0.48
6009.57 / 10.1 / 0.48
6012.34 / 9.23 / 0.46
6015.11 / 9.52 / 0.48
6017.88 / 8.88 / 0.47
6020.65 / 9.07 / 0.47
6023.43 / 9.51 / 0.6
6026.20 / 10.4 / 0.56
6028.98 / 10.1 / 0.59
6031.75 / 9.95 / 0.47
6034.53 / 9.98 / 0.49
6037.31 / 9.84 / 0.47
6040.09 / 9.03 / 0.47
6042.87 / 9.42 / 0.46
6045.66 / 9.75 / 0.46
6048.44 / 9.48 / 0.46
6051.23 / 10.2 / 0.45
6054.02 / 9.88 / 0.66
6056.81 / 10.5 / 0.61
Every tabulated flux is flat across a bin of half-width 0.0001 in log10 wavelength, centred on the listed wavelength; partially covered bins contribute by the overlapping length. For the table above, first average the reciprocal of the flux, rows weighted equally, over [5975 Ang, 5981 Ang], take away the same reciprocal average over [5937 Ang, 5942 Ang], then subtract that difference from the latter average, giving 0.107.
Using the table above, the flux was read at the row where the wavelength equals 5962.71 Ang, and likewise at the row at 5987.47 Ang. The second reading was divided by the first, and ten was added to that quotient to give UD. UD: 10.9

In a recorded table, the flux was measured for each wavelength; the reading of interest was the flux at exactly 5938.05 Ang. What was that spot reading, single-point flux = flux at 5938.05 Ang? 9.34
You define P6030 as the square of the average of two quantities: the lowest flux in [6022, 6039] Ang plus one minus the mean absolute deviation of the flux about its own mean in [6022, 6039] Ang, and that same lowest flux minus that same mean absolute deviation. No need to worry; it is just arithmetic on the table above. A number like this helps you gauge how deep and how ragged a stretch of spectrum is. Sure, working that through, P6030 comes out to 96.3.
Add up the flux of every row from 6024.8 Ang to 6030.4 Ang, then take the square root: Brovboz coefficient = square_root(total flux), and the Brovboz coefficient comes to 4.53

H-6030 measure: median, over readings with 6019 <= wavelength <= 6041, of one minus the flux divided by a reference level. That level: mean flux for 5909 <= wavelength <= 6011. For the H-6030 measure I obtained -0.035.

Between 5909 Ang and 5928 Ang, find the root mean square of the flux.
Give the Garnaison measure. 9.6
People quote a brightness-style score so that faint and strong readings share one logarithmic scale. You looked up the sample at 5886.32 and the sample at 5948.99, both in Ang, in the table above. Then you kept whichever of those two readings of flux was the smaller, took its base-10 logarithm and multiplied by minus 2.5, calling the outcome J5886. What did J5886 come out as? -2.36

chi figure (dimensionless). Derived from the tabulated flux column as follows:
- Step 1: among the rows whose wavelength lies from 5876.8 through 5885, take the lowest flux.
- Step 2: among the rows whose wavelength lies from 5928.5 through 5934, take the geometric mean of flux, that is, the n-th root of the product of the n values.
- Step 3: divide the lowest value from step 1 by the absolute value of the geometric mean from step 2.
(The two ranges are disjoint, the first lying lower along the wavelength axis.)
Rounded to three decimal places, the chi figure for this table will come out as 0.916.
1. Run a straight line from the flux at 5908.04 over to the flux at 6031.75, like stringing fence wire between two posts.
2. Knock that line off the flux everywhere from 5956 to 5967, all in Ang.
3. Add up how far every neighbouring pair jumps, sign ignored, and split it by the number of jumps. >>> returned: 0.49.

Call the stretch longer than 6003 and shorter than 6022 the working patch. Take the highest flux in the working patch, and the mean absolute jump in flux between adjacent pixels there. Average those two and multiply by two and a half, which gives 13.6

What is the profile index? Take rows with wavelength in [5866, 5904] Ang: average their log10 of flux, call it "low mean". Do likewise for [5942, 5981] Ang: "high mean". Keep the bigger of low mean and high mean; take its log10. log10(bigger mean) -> -0.0058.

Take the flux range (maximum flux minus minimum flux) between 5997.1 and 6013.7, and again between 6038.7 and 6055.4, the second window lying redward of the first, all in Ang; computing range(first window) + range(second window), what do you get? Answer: 2.3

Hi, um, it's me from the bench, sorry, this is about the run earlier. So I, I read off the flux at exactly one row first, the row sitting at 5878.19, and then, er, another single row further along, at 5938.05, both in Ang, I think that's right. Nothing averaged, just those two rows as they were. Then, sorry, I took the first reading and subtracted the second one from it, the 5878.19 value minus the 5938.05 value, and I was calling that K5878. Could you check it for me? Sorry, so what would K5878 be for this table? 0.9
